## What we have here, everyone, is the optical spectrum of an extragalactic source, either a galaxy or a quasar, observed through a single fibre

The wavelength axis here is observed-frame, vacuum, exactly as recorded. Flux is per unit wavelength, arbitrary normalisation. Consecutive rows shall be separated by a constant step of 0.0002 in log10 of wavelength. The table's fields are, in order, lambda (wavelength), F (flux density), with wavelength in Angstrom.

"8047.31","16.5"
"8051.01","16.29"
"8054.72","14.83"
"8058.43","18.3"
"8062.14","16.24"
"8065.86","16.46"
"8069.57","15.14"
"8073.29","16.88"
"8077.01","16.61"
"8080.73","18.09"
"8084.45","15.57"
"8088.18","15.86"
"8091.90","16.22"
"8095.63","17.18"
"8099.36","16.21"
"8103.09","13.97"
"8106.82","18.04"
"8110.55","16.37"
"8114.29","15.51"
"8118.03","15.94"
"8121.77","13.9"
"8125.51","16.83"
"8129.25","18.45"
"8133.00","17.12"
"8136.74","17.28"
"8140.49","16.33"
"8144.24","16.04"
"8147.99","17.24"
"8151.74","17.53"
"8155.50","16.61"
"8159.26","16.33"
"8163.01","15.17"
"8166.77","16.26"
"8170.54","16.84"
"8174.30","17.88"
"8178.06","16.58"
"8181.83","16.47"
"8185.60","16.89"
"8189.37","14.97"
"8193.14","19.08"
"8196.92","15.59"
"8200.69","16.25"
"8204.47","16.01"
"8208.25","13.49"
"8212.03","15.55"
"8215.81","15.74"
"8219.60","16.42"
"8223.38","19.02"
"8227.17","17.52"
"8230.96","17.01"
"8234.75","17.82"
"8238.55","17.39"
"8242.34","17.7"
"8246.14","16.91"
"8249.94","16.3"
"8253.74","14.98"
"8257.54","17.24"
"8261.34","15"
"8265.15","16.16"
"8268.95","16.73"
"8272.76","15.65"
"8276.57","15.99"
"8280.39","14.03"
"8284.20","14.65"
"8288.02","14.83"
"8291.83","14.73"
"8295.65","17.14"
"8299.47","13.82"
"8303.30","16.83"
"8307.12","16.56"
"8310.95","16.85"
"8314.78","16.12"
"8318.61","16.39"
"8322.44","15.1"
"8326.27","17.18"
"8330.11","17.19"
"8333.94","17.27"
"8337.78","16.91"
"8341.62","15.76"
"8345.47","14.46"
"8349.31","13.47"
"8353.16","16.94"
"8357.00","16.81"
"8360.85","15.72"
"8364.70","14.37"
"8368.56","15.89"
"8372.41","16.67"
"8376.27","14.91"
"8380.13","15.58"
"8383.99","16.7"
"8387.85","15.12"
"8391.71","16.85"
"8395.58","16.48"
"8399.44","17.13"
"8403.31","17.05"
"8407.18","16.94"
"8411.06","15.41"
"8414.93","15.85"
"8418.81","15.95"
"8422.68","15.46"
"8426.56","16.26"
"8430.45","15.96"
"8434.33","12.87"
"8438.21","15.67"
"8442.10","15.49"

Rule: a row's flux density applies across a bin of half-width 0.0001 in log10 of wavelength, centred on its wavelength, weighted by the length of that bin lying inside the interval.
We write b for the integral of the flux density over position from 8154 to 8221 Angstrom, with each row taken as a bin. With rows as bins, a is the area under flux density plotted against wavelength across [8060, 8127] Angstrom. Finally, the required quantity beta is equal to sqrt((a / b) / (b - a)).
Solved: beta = 0.53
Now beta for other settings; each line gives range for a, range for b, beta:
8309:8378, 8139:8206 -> 0.42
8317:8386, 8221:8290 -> 0.18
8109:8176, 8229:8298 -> 0.50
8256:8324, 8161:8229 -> 0.15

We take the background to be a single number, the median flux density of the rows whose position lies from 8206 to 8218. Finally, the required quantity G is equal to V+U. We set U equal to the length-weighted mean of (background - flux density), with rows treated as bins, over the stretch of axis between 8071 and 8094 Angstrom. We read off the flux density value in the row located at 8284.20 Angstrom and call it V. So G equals 13.7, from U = -0.97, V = 14.65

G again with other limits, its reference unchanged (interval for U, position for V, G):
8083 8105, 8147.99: 16.9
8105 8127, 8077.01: 16.1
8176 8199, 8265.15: 15.1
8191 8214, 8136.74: 16.8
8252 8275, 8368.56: 15.5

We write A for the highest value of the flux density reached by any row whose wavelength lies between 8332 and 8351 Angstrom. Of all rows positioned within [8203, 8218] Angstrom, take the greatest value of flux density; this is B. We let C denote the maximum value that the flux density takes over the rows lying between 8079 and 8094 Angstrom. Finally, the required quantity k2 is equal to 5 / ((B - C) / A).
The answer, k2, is -42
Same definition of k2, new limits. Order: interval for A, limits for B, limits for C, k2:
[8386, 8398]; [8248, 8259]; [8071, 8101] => -99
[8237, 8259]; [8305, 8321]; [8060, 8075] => -2950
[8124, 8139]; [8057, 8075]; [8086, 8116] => 355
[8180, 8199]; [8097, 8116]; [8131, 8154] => 187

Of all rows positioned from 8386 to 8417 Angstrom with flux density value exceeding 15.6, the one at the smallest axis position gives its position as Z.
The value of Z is 8391.71 Angstrom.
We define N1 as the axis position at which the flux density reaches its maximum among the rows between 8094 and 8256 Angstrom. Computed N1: 8193.14 Angstrom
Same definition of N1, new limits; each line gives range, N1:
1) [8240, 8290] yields 8242.34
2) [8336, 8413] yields 8399.44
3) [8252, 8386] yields 8333.94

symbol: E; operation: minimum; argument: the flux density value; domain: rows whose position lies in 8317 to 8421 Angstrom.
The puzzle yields 13.47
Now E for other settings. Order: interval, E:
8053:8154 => 13.9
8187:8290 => 13.49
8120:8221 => 13.49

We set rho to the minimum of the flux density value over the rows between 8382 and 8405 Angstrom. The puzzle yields 15.12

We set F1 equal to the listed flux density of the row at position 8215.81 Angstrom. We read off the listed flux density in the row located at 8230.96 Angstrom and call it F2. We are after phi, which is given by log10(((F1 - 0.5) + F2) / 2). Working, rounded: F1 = 15.74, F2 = 17.01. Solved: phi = 1.21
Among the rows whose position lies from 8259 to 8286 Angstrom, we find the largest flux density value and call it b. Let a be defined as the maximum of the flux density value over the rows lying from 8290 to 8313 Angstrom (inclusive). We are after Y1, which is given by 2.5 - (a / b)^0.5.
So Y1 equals 1.49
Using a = 17.14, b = 16.73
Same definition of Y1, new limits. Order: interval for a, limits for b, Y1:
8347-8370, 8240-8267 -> 1.52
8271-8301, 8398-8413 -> 1.50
